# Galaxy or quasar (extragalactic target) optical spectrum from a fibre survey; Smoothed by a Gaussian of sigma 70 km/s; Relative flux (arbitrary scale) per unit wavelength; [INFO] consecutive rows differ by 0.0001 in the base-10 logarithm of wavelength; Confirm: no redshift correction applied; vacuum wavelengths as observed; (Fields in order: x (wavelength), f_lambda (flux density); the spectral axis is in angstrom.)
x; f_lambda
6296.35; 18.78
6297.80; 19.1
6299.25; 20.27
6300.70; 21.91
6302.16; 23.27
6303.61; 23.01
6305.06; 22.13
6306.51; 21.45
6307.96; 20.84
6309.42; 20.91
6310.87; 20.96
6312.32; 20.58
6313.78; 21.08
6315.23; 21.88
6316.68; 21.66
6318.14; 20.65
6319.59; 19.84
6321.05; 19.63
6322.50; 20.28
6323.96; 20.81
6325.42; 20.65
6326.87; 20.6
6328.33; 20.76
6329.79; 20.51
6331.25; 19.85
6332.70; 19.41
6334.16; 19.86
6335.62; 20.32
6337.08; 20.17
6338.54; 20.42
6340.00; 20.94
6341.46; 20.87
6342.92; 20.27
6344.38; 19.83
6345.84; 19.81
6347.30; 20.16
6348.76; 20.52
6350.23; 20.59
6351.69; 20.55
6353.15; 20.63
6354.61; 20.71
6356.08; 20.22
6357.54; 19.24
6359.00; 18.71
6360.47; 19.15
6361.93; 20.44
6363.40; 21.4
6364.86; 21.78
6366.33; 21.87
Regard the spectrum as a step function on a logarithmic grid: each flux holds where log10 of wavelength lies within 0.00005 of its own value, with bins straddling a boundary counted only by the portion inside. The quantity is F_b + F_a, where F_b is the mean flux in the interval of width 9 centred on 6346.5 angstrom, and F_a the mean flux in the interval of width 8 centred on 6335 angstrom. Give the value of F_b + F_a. 40.2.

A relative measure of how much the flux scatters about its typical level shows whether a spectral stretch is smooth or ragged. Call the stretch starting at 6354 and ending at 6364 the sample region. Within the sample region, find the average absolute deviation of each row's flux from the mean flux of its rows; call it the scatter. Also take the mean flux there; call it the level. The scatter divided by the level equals 0.041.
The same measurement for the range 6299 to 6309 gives 0.039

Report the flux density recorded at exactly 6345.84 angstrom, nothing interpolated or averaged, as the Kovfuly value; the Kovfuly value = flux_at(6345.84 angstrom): 19.81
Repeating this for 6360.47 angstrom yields 19.15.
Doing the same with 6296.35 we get 18.78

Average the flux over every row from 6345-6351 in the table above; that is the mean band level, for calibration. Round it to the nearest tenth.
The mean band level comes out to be 20.3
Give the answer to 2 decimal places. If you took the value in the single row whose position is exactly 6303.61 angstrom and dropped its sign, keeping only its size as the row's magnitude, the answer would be 23.01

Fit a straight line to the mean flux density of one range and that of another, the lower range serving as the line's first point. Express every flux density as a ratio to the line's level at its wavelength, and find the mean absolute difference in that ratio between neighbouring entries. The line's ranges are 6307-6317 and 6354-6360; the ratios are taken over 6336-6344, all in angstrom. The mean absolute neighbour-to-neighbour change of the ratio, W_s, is 0.0178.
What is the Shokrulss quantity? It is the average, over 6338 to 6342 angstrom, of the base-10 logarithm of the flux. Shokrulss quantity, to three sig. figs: 1.32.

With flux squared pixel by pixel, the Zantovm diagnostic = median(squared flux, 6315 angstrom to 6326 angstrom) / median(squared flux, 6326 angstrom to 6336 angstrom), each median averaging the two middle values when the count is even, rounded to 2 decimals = 1.03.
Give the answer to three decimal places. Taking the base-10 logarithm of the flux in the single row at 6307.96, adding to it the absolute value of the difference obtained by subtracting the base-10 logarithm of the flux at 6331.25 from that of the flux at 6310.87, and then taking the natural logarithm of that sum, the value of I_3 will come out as 0.295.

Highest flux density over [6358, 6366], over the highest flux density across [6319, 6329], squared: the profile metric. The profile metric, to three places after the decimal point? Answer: 1.095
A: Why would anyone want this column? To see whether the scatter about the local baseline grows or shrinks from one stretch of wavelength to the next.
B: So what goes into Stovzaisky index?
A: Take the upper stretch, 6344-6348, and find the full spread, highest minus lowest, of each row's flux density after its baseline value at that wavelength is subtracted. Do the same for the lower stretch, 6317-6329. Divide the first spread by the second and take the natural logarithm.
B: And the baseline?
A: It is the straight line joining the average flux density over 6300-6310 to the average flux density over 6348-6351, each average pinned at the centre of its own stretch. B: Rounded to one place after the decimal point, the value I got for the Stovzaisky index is -1.2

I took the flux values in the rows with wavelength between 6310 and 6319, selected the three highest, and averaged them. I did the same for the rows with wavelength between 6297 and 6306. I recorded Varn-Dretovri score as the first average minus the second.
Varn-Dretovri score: -1.3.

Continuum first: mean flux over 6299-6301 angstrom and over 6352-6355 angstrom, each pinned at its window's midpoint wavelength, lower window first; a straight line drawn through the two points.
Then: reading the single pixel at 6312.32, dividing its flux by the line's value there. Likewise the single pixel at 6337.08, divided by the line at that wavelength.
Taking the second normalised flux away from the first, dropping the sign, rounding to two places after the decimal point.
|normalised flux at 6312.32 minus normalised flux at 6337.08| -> 0.01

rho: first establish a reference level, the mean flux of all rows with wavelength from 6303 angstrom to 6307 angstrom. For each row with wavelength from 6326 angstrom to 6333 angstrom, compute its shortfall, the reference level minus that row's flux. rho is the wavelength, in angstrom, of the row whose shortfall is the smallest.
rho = 6328.33 angstrom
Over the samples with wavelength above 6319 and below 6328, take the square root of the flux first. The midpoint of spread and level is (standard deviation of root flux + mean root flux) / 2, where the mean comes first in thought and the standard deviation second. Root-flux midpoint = 2.28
